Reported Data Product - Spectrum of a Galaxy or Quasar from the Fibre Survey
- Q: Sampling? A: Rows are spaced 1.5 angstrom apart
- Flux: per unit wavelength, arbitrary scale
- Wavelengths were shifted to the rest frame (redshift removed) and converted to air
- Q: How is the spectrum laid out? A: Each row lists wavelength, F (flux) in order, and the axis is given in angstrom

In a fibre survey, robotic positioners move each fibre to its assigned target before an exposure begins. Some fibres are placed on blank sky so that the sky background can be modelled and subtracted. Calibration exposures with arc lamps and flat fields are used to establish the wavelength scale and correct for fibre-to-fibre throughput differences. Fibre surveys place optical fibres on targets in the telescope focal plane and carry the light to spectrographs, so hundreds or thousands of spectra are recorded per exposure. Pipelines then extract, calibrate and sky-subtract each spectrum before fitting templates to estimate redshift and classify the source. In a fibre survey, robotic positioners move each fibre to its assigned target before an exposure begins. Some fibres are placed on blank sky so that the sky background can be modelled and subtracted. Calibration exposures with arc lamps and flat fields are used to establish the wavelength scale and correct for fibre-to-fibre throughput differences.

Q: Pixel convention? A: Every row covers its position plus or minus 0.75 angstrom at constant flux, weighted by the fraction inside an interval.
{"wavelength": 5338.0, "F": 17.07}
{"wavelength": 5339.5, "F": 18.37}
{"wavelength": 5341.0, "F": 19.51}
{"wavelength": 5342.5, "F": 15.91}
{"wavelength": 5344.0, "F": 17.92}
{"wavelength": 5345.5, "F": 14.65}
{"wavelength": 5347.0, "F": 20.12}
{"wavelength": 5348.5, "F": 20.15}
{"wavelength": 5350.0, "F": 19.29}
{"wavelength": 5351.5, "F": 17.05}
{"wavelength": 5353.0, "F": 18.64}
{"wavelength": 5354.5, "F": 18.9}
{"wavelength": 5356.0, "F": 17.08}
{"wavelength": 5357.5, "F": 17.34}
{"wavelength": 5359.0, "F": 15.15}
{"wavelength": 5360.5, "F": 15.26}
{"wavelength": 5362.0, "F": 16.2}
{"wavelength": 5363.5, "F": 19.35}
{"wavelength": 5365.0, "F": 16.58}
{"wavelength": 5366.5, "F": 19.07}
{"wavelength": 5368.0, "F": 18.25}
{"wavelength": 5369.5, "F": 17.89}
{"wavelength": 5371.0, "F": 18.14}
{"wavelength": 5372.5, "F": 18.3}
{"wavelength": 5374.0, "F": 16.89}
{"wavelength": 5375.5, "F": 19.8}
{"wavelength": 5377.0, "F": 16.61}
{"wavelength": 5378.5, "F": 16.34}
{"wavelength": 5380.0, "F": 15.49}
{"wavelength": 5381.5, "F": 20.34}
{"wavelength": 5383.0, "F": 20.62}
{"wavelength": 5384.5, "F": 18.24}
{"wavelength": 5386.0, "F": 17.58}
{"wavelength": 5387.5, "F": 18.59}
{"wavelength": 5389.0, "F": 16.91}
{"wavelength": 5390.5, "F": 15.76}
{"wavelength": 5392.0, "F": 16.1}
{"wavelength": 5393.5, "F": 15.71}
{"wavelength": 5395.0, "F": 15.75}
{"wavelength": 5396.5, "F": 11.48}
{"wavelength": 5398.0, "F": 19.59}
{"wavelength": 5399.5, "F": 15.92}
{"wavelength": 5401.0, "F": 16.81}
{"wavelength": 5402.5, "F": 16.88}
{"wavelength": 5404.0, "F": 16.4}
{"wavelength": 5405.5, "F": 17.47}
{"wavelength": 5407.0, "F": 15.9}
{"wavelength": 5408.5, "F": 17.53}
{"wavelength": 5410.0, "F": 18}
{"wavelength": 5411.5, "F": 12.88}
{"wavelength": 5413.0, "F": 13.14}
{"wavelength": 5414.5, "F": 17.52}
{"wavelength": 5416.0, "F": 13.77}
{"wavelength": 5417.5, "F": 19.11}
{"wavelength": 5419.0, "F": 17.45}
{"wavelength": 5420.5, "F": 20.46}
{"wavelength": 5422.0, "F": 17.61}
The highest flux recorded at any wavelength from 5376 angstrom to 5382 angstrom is 20.34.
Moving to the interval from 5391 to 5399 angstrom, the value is 19.59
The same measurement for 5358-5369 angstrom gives 19.35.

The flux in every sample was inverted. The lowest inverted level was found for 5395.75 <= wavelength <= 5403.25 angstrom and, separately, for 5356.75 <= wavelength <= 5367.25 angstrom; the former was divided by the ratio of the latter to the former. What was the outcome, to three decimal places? 0.050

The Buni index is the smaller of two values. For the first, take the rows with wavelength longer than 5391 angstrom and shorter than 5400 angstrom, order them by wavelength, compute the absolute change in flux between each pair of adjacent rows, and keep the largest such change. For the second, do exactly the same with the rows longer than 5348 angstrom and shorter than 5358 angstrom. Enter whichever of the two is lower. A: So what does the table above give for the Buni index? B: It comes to 2.24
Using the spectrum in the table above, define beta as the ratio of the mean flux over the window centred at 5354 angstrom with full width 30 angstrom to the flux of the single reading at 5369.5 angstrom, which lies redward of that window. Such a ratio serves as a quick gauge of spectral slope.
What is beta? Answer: 0.99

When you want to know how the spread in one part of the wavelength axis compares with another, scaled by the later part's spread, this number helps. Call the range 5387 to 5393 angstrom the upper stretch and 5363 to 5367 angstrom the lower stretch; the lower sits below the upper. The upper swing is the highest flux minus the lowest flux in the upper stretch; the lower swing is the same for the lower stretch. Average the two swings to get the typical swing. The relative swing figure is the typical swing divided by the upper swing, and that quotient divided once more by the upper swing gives 0.35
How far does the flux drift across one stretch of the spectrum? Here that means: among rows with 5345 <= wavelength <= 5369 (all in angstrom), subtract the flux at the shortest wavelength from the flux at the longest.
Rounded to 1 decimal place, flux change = 3.6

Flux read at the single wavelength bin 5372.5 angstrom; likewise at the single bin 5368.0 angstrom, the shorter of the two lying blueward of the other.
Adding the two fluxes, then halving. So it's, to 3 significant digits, 18.3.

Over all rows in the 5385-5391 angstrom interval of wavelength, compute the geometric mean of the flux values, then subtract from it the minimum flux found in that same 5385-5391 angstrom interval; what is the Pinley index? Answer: 1.4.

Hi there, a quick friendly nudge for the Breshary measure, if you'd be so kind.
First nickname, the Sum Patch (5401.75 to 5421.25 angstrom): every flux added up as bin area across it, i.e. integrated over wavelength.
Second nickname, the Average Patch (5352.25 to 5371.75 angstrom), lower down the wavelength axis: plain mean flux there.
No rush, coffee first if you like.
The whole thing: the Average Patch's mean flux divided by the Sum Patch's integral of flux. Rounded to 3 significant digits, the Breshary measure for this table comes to 0.0540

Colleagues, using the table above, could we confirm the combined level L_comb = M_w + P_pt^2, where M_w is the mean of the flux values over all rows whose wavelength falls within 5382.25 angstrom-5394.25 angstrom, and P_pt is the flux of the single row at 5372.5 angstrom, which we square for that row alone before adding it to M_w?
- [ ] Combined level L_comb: 352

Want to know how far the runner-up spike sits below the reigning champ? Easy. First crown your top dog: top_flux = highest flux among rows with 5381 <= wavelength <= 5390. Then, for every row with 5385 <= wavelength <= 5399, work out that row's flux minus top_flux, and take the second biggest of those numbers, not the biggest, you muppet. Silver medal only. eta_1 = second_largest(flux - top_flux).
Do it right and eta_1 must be -2.0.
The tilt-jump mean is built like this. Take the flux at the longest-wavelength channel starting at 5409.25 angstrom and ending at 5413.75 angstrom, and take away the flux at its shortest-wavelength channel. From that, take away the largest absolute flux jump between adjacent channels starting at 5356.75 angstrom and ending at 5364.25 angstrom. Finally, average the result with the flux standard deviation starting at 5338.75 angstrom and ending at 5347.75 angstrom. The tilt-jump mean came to -3.0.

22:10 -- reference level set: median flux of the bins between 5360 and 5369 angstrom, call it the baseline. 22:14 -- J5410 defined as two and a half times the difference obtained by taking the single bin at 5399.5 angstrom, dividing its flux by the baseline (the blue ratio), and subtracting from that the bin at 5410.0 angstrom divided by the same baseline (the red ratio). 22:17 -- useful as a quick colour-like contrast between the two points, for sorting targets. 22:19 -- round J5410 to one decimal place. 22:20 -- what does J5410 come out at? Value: -0.3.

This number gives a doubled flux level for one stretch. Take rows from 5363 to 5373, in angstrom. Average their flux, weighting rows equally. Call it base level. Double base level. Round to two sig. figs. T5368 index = 36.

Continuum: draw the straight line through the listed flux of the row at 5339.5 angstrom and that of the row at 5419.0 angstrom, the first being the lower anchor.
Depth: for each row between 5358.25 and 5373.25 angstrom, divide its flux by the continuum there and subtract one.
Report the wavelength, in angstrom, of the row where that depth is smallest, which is 5359.0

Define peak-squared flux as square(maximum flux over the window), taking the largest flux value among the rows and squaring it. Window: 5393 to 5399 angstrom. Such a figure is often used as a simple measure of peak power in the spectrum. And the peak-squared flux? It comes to 384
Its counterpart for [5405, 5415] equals 324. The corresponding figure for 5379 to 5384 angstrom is 425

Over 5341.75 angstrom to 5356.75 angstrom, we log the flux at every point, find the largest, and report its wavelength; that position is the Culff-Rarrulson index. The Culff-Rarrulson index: 5348.5 angstrom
